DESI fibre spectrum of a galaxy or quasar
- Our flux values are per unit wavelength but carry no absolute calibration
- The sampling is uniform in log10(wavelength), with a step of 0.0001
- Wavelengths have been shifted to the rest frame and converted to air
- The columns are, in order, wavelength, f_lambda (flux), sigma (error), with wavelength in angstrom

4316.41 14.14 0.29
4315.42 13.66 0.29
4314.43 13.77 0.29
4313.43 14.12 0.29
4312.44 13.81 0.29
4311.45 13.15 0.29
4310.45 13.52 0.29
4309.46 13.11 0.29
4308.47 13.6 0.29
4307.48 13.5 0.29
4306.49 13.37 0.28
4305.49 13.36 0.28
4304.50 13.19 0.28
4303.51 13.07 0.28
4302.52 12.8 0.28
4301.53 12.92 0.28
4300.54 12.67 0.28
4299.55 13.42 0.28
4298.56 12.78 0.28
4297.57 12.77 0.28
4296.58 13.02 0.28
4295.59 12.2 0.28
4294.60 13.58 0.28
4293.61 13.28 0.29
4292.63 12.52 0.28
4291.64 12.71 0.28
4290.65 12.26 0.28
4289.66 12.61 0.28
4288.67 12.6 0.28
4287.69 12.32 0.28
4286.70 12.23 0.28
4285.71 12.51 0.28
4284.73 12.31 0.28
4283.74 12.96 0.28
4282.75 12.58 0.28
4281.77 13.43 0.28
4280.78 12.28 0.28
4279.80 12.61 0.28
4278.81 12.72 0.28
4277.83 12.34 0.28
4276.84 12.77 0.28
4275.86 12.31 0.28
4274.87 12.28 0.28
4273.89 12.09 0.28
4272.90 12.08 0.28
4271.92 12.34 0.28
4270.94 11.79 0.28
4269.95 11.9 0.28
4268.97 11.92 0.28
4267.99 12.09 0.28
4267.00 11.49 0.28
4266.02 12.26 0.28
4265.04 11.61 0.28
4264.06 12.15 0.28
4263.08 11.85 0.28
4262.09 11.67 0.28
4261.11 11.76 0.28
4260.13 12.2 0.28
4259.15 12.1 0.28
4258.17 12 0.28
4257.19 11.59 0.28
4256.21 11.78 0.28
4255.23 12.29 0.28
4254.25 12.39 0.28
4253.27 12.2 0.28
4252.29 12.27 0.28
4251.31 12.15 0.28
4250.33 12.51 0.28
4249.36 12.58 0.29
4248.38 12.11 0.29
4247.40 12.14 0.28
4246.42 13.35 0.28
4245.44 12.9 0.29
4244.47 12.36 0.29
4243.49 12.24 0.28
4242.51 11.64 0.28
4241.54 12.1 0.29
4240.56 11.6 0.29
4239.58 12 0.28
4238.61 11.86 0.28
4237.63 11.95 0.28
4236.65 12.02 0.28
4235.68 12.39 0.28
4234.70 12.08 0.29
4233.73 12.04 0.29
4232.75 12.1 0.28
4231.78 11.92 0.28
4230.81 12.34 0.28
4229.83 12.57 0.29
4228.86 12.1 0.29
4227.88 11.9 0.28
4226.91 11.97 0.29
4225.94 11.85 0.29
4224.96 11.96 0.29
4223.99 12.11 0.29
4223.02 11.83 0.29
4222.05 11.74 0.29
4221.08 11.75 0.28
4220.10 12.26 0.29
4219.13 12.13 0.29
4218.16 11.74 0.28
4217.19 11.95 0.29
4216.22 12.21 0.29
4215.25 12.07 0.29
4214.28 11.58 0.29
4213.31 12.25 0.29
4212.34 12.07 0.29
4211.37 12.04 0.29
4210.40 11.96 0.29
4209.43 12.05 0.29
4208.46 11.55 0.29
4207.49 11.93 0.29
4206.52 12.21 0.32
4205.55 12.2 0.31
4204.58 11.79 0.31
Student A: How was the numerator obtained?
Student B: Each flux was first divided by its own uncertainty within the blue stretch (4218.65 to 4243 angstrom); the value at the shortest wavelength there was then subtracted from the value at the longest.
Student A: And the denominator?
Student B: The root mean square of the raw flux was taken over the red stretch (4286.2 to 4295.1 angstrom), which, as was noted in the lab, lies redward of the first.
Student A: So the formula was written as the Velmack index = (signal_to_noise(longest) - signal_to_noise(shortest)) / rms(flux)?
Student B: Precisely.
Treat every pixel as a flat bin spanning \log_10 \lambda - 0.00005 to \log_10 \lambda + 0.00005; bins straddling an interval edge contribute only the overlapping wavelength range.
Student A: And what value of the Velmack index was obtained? -0.02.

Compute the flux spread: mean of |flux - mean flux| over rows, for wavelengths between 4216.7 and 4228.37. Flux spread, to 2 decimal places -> 0.13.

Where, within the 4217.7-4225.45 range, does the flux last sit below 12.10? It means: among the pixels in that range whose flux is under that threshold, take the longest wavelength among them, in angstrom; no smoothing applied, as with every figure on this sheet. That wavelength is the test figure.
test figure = 4224.96 angstrom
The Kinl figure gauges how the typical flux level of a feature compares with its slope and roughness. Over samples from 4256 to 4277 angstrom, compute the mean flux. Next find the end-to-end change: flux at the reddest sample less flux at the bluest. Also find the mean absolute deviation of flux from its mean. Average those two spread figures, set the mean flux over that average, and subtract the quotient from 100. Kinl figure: 81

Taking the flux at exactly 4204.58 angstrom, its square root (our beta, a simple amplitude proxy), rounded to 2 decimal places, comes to 3.43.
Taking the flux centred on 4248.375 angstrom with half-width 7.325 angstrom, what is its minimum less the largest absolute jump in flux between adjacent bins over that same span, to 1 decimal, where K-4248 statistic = 10.4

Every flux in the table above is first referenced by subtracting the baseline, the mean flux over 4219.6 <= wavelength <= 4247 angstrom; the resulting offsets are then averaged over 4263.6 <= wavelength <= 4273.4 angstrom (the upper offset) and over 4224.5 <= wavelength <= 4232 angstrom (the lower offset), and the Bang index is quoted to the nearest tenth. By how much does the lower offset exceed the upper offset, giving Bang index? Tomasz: 0.1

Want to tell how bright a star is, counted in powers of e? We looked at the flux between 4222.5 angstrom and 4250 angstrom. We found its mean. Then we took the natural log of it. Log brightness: 2.50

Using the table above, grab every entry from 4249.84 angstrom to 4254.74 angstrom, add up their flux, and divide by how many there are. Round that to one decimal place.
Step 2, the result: 12.3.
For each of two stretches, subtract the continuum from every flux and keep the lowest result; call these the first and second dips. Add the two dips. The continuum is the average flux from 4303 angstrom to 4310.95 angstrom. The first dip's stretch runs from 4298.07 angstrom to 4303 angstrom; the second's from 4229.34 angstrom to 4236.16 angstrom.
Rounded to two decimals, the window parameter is -2.09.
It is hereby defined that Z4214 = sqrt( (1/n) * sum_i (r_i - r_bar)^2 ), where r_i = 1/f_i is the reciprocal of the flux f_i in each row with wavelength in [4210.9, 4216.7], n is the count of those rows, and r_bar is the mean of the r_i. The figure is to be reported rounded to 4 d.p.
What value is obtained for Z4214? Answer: 0.0015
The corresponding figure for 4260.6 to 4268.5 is 0.0018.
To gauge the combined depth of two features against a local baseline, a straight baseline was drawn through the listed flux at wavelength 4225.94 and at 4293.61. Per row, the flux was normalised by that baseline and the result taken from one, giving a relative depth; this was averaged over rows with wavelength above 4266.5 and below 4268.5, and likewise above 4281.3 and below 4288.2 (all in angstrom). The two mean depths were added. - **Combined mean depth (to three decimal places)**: 0.110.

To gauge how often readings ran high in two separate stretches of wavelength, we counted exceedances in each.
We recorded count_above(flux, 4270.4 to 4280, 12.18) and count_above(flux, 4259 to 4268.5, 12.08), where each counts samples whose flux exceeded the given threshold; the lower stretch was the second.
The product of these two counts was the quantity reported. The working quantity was 35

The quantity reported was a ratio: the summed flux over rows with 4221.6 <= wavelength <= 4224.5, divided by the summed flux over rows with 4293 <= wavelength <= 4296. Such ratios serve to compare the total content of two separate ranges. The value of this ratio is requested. 0.91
